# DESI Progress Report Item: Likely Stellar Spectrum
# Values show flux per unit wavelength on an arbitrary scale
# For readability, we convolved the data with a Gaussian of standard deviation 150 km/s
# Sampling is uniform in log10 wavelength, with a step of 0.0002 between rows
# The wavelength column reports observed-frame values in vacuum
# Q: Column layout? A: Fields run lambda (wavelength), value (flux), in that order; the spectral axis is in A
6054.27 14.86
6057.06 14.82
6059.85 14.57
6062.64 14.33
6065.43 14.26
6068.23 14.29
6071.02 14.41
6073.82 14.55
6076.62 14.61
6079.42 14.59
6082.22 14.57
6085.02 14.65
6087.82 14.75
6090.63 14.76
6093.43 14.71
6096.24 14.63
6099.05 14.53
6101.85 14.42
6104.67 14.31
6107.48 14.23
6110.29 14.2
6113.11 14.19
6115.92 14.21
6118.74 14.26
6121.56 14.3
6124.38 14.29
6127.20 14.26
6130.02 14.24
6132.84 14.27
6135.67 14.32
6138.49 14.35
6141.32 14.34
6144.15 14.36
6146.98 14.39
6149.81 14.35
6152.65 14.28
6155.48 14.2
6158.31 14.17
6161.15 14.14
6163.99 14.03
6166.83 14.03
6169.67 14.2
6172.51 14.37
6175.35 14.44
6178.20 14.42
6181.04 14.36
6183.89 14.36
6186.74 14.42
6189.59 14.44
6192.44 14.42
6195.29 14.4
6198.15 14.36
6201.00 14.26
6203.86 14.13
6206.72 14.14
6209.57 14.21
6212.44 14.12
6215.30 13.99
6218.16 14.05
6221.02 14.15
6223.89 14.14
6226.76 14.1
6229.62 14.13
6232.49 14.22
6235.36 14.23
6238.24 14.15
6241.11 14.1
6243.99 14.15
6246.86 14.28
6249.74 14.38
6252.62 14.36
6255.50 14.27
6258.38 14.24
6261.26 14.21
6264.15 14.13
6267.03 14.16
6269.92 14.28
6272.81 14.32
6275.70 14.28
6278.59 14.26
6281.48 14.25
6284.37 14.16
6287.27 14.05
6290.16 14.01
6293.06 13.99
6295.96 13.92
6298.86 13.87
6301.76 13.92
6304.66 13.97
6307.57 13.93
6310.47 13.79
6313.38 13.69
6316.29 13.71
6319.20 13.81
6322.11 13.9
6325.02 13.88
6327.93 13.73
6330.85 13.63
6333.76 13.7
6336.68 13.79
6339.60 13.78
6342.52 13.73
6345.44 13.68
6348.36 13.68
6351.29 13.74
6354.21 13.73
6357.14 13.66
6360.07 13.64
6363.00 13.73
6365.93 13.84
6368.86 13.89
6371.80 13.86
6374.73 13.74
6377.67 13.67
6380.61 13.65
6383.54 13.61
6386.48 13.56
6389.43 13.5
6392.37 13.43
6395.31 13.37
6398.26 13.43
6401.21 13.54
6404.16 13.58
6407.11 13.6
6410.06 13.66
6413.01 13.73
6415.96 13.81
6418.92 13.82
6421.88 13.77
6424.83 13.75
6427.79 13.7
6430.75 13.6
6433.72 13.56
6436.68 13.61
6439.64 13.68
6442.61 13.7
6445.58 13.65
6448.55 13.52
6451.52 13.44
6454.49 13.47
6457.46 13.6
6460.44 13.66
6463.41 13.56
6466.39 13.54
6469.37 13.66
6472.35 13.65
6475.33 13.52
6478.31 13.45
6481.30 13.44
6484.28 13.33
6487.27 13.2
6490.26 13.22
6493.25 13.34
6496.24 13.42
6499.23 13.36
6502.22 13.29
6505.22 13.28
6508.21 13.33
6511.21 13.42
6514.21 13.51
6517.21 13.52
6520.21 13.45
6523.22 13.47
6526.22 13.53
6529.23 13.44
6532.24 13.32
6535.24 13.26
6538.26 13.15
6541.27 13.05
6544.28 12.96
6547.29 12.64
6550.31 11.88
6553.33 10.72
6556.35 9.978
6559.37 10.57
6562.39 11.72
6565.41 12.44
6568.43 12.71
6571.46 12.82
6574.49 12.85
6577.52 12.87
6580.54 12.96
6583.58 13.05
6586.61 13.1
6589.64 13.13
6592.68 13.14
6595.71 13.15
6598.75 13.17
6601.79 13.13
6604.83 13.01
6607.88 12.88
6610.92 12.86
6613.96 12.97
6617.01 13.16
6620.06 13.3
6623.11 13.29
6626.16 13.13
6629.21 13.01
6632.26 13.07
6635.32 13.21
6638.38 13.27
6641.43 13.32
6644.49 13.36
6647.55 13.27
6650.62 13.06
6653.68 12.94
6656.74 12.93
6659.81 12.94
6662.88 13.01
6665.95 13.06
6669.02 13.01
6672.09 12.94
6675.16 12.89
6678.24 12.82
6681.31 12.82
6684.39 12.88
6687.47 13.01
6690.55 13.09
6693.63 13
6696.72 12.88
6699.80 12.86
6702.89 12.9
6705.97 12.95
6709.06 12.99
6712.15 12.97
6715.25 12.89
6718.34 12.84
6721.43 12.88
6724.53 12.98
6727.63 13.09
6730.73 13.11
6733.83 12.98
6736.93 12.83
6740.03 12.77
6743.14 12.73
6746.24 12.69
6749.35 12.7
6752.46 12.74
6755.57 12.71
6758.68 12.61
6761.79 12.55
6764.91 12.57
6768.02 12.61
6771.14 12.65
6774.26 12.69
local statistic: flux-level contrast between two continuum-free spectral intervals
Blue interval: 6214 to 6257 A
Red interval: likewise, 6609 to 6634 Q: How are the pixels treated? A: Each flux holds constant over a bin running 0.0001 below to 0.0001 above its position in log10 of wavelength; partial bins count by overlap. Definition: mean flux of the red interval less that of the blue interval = -1.1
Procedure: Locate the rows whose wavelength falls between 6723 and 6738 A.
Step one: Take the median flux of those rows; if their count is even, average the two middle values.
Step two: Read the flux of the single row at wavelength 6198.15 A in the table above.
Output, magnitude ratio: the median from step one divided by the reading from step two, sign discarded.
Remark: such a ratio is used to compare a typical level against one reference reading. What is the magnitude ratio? 0.90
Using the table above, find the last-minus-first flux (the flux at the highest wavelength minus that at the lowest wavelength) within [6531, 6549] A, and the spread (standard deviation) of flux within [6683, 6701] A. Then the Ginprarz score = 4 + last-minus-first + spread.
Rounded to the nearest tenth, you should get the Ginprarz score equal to 3.4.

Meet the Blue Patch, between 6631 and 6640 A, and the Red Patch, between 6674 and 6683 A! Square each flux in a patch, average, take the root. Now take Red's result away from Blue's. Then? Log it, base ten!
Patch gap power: -0.47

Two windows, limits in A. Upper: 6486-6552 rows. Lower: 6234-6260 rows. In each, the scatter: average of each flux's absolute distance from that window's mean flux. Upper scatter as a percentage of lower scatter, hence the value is 310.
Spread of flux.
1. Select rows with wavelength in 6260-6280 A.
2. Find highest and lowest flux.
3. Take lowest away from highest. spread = 0.19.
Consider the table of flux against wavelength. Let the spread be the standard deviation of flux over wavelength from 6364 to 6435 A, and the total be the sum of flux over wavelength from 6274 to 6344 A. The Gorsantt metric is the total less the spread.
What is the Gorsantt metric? 334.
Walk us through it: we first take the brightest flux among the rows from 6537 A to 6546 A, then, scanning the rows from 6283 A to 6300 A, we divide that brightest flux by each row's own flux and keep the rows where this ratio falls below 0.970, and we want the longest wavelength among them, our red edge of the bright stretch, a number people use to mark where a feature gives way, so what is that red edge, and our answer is 6298.86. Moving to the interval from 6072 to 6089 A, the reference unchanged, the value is 6087.82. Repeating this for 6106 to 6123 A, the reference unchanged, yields 6121.56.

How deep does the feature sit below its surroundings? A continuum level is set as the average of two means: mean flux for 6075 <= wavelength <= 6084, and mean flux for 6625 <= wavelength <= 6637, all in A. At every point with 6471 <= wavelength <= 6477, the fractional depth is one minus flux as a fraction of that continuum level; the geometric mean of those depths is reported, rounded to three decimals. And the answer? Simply 0.018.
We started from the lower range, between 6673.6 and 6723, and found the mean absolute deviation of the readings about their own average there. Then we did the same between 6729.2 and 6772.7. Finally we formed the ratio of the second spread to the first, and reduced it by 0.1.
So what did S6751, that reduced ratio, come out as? 1.6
